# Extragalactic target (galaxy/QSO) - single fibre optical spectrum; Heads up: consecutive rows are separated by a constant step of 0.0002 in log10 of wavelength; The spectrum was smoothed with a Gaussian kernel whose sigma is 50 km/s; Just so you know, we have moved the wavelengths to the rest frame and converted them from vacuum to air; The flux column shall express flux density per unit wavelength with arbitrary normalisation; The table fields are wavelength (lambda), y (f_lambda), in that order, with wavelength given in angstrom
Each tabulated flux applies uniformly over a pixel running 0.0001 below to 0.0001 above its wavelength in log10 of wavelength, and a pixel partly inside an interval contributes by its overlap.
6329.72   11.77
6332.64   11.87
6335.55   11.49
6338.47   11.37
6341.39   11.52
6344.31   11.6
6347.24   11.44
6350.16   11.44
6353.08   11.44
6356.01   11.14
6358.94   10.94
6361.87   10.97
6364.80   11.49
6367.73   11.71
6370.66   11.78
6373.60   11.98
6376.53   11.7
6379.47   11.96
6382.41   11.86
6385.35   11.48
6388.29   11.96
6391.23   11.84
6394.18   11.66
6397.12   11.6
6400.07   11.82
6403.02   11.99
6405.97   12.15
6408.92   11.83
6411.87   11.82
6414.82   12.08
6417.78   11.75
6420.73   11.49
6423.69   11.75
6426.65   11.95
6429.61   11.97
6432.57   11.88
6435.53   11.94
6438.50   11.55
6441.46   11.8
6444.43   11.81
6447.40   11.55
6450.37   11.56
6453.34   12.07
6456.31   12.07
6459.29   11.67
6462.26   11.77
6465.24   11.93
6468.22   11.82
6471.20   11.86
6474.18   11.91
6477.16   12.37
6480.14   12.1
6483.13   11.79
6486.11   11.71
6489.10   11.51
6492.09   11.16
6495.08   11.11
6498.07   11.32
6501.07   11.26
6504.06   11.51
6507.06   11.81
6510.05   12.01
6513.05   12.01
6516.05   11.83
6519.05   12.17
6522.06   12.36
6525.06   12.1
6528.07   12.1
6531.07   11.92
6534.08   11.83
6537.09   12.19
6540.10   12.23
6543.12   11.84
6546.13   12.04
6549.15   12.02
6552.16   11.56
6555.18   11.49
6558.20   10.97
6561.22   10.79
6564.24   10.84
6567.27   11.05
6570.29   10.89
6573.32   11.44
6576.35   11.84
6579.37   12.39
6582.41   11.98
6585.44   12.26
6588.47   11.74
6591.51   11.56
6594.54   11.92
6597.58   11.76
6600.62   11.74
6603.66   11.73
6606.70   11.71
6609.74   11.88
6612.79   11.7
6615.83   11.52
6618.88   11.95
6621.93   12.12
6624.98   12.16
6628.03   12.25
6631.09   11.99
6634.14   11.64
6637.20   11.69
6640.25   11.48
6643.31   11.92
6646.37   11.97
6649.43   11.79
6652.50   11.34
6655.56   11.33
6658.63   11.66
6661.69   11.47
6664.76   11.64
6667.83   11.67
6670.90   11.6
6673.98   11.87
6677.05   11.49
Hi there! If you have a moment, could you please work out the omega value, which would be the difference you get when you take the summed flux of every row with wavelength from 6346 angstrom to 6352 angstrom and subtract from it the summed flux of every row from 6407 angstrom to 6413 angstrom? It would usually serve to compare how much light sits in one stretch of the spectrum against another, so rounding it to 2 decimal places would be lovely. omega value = -0.77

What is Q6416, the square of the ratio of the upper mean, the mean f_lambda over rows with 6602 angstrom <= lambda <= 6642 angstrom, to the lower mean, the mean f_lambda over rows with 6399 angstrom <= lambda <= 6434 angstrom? 0.99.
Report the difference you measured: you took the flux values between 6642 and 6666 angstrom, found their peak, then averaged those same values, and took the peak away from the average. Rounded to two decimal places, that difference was -0.33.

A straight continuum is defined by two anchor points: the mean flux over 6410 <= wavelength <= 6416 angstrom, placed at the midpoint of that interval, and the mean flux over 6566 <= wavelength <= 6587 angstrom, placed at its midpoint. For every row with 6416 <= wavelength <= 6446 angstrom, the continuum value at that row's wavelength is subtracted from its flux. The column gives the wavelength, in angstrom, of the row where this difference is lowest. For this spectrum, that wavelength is 6420.73 angstrom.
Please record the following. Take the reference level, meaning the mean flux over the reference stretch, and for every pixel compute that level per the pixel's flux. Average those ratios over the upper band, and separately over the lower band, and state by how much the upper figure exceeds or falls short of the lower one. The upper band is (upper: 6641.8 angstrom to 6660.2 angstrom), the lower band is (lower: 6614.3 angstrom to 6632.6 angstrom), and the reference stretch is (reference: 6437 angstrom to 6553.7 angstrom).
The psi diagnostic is 0.028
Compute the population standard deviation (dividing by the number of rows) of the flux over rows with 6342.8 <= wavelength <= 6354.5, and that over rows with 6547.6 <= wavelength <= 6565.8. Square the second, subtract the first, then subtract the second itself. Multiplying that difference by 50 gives -16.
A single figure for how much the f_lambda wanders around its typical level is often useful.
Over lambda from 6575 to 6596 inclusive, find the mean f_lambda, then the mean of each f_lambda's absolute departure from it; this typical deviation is 0.22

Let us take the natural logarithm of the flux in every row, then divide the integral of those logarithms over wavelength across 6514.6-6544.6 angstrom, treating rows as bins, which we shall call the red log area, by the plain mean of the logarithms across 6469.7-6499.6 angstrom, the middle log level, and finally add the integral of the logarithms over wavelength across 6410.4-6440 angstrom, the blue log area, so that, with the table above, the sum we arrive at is 103.5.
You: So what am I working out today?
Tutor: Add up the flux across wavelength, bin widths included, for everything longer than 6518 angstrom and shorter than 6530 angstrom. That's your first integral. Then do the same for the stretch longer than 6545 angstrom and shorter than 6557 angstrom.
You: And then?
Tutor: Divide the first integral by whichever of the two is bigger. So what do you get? 1.00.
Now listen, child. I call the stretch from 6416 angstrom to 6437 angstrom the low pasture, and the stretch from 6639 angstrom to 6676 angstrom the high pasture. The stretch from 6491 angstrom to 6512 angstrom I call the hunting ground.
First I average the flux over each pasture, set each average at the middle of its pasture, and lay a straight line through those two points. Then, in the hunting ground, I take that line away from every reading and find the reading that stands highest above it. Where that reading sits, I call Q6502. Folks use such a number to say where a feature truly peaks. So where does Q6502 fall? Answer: 6510.05 angstrom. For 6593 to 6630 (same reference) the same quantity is 6628.03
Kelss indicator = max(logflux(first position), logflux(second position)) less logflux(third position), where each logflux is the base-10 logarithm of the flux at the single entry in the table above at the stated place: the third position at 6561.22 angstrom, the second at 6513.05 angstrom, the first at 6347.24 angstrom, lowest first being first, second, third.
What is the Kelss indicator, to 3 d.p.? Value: 0.047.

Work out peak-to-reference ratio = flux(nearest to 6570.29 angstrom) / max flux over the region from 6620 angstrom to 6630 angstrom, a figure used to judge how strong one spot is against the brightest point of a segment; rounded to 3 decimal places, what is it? 0.889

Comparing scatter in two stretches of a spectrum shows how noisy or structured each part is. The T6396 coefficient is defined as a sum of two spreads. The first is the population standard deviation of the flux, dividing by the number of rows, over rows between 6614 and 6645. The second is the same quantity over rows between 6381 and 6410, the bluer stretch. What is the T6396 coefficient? 0.45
